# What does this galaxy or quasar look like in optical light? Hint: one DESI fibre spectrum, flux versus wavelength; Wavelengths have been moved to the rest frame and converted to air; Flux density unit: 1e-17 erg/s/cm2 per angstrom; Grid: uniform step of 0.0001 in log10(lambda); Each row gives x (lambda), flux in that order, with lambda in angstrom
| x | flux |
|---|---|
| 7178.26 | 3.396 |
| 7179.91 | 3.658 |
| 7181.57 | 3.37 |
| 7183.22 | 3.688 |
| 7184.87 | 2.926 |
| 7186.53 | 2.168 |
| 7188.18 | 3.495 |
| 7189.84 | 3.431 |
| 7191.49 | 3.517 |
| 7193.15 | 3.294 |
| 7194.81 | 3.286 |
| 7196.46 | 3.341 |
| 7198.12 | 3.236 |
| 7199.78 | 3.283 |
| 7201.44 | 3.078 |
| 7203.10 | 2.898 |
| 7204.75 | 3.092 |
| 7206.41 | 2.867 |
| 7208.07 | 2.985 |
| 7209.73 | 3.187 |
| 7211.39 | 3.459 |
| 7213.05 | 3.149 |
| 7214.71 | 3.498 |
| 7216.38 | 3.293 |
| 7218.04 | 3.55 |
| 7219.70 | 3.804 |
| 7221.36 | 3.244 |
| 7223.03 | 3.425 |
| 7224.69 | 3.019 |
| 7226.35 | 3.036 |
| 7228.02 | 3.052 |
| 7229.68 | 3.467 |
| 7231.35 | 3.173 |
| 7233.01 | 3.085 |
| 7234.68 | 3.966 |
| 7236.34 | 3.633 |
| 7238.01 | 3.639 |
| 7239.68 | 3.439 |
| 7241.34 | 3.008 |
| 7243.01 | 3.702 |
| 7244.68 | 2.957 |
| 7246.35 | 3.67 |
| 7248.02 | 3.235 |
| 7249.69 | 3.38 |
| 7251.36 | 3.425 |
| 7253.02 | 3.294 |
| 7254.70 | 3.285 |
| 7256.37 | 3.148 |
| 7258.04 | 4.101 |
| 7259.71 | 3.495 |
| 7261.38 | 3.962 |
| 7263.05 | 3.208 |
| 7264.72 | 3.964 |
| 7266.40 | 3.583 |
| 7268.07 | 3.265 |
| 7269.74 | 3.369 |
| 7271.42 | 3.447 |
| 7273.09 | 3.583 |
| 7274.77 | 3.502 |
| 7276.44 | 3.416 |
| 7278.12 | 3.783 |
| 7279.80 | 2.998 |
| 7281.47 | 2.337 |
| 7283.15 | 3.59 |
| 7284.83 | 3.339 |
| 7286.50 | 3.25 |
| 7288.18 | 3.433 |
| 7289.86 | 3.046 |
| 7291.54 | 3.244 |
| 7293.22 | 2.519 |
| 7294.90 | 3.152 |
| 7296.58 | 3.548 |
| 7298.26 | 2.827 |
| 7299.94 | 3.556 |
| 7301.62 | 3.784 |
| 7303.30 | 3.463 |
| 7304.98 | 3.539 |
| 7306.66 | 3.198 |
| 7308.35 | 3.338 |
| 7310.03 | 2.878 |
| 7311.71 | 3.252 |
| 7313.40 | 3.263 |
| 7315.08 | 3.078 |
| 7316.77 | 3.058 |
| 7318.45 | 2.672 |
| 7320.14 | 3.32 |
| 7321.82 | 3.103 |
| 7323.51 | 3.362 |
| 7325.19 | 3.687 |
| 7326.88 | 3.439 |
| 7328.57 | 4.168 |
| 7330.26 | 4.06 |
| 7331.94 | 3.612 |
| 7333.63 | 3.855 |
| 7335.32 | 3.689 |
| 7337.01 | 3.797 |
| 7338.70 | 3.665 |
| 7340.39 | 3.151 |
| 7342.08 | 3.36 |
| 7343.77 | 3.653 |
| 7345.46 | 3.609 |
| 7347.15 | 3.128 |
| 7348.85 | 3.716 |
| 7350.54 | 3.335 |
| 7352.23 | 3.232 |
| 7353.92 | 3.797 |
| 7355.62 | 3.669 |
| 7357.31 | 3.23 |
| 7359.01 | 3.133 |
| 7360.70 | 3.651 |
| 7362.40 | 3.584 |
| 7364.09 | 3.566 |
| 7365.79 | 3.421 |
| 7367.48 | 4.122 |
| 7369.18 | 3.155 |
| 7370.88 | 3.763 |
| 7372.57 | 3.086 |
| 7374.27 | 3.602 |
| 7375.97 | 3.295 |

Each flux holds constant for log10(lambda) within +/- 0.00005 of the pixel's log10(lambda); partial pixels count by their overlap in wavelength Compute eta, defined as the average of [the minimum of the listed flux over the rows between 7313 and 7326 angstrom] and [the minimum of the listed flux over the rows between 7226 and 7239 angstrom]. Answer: 2.85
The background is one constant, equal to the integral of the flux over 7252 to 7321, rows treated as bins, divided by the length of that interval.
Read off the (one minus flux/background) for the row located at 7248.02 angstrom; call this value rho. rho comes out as 0.03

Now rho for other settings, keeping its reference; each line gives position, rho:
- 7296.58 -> -0.07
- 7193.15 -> 0.01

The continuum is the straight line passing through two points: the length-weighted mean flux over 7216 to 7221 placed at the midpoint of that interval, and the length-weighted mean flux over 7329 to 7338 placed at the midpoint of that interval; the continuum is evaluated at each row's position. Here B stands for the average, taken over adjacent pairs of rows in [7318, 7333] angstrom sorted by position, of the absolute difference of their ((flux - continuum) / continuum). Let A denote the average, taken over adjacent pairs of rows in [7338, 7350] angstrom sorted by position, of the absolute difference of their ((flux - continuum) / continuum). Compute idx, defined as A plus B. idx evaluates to 0.19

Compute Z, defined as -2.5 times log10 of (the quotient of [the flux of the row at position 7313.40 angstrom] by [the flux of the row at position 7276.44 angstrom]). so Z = 0.05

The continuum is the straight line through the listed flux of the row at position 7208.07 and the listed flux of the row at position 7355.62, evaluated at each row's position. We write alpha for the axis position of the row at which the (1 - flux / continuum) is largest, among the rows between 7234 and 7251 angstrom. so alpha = 7244.68 angstrom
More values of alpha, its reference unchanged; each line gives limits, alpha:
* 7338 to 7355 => 7347.15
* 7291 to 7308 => 7293.22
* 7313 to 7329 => 7318.45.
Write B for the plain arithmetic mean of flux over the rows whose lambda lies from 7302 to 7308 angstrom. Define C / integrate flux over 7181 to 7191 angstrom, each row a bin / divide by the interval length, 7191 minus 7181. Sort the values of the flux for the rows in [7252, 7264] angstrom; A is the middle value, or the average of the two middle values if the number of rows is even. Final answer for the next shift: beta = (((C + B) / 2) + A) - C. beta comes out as 3.4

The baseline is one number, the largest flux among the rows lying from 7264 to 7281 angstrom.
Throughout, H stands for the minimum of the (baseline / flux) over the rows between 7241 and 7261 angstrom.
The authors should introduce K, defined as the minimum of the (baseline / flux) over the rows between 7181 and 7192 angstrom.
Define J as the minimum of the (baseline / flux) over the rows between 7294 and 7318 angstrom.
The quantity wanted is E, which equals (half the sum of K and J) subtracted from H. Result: -0.09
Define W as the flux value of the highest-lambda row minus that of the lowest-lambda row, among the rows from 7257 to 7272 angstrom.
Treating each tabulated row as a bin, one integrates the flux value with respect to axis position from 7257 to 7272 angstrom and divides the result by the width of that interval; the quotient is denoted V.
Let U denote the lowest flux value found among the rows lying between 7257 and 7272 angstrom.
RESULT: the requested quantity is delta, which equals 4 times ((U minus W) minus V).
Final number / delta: 1.1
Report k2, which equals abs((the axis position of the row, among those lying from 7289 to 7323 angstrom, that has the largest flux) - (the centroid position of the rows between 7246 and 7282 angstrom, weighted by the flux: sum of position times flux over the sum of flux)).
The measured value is 38.0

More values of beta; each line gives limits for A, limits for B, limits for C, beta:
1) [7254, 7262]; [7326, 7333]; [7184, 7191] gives 3.9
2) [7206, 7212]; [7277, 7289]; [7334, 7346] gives 2.9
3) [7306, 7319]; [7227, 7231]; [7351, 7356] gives 3.0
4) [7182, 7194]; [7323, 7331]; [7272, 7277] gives 3.5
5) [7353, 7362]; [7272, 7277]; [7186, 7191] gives 3.8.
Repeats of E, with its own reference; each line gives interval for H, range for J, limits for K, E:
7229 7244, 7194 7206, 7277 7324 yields -0.12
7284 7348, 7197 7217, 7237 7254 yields -0.15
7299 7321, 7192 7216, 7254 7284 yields 0.00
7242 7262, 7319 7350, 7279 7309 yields -0.03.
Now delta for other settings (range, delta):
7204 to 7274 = -4.0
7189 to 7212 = -1.5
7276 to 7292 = -2.9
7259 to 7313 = -3.0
